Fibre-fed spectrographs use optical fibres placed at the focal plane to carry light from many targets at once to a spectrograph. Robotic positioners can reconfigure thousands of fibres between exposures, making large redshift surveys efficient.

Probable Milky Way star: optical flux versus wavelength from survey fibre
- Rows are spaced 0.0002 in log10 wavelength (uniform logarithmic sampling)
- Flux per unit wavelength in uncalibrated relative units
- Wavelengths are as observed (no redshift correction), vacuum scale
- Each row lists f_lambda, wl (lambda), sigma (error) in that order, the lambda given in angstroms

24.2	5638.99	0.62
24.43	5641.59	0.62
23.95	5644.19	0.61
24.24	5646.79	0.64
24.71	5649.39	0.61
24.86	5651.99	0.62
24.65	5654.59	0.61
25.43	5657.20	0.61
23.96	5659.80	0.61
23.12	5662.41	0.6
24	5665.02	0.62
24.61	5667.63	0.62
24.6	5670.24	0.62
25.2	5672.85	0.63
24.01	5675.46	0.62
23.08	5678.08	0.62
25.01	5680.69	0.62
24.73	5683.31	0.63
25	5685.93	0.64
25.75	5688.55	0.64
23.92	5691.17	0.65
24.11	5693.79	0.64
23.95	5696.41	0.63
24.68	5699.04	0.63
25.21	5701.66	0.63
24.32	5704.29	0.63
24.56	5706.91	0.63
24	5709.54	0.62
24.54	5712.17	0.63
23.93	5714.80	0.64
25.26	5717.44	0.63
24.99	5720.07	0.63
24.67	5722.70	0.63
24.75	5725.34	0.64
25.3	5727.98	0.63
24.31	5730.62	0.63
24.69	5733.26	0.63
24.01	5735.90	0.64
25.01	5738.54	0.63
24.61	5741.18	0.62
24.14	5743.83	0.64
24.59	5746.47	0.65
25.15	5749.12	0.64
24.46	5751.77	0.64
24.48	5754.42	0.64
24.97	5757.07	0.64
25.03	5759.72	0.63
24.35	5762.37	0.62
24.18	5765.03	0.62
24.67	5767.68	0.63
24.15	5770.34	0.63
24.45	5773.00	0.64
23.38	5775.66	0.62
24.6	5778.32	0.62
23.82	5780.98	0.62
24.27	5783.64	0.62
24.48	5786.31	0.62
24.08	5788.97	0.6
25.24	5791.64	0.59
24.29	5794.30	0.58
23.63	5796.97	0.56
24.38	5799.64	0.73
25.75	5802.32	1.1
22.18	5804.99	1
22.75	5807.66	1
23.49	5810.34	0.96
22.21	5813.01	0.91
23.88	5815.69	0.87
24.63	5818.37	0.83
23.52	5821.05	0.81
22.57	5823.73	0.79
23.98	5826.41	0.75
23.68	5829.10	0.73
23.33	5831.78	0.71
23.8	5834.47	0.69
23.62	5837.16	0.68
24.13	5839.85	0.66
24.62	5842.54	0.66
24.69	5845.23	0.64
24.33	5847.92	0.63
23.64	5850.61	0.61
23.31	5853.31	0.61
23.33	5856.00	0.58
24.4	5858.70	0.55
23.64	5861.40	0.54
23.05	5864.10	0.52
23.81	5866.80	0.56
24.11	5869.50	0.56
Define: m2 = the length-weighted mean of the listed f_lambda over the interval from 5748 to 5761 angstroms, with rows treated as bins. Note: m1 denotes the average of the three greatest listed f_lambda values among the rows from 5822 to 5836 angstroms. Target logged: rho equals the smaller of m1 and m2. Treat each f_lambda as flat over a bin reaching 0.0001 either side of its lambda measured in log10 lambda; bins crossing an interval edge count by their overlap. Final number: 23.8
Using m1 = 23.8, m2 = 24.8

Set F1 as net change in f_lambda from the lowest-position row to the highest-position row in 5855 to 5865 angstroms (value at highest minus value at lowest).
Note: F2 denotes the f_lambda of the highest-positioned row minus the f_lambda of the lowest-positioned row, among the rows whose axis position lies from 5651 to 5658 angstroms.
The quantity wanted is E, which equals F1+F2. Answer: 0.3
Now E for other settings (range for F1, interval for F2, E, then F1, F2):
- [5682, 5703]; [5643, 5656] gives 1.2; 0.5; 0.7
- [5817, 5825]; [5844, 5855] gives -3.4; -2.1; -1.4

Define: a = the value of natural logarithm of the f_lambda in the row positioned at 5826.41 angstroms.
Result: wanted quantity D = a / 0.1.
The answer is 31.77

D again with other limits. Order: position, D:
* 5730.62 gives 31.91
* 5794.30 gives 31.90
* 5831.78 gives 31.50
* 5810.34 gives 31.57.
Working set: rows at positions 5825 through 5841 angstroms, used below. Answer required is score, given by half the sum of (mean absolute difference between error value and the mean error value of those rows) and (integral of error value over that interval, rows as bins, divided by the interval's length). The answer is 0.365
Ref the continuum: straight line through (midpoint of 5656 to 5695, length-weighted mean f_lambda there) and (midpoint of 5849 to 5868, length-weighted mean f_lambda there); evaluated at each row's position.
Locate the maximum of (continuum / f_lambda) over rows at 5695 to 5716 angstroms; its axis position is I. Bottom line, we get 5696.41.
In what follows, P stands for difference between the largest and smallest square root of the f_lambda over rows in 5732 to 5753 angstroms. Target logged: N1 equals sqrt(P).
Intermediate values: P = 0.11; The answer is 0.339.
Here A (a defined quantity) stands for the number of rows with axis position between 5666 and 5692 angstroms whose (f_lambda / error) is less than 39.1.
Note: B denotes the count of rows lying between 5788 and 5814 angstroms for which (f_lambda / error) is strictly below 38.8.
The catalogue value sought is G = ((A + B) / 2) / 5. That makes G 1.00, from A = 4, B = 6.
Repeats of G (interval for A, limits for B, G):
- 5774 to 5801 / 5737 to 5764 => 0.70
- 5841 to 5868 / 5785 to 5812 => 1.00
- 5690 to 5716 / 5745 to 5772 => 1.20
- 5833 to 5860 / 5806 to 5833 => 1.80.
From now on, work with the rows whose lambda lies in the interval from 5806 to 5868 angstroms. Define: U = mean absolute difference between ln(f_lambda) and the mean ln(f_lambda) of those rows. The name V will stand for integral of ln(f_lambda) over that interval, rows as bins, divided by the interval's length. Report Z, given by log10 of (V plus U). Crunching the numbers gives 0.503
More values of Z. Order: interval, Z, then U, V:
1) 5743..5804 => 0.507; 0.016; 3.20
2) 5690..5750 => 0.507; 0.015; 3.20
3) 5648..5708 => 0.508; 0.021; 3.20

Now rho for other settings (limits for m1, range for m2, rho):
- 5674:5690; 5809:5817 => 23.2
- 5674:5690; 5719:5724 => 24.8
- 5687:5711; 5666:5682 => 24.4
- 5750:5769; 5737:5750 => 24.7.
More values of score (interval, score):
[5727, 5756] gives 0.321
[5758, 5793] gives 0.314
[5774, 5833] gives 0.444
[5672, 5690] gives 0.318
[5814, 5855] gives 0.390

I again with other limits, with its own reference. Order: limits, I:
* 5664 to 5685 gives 5678.08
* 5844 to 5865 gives 5864.10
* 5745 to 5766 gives 5765.03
